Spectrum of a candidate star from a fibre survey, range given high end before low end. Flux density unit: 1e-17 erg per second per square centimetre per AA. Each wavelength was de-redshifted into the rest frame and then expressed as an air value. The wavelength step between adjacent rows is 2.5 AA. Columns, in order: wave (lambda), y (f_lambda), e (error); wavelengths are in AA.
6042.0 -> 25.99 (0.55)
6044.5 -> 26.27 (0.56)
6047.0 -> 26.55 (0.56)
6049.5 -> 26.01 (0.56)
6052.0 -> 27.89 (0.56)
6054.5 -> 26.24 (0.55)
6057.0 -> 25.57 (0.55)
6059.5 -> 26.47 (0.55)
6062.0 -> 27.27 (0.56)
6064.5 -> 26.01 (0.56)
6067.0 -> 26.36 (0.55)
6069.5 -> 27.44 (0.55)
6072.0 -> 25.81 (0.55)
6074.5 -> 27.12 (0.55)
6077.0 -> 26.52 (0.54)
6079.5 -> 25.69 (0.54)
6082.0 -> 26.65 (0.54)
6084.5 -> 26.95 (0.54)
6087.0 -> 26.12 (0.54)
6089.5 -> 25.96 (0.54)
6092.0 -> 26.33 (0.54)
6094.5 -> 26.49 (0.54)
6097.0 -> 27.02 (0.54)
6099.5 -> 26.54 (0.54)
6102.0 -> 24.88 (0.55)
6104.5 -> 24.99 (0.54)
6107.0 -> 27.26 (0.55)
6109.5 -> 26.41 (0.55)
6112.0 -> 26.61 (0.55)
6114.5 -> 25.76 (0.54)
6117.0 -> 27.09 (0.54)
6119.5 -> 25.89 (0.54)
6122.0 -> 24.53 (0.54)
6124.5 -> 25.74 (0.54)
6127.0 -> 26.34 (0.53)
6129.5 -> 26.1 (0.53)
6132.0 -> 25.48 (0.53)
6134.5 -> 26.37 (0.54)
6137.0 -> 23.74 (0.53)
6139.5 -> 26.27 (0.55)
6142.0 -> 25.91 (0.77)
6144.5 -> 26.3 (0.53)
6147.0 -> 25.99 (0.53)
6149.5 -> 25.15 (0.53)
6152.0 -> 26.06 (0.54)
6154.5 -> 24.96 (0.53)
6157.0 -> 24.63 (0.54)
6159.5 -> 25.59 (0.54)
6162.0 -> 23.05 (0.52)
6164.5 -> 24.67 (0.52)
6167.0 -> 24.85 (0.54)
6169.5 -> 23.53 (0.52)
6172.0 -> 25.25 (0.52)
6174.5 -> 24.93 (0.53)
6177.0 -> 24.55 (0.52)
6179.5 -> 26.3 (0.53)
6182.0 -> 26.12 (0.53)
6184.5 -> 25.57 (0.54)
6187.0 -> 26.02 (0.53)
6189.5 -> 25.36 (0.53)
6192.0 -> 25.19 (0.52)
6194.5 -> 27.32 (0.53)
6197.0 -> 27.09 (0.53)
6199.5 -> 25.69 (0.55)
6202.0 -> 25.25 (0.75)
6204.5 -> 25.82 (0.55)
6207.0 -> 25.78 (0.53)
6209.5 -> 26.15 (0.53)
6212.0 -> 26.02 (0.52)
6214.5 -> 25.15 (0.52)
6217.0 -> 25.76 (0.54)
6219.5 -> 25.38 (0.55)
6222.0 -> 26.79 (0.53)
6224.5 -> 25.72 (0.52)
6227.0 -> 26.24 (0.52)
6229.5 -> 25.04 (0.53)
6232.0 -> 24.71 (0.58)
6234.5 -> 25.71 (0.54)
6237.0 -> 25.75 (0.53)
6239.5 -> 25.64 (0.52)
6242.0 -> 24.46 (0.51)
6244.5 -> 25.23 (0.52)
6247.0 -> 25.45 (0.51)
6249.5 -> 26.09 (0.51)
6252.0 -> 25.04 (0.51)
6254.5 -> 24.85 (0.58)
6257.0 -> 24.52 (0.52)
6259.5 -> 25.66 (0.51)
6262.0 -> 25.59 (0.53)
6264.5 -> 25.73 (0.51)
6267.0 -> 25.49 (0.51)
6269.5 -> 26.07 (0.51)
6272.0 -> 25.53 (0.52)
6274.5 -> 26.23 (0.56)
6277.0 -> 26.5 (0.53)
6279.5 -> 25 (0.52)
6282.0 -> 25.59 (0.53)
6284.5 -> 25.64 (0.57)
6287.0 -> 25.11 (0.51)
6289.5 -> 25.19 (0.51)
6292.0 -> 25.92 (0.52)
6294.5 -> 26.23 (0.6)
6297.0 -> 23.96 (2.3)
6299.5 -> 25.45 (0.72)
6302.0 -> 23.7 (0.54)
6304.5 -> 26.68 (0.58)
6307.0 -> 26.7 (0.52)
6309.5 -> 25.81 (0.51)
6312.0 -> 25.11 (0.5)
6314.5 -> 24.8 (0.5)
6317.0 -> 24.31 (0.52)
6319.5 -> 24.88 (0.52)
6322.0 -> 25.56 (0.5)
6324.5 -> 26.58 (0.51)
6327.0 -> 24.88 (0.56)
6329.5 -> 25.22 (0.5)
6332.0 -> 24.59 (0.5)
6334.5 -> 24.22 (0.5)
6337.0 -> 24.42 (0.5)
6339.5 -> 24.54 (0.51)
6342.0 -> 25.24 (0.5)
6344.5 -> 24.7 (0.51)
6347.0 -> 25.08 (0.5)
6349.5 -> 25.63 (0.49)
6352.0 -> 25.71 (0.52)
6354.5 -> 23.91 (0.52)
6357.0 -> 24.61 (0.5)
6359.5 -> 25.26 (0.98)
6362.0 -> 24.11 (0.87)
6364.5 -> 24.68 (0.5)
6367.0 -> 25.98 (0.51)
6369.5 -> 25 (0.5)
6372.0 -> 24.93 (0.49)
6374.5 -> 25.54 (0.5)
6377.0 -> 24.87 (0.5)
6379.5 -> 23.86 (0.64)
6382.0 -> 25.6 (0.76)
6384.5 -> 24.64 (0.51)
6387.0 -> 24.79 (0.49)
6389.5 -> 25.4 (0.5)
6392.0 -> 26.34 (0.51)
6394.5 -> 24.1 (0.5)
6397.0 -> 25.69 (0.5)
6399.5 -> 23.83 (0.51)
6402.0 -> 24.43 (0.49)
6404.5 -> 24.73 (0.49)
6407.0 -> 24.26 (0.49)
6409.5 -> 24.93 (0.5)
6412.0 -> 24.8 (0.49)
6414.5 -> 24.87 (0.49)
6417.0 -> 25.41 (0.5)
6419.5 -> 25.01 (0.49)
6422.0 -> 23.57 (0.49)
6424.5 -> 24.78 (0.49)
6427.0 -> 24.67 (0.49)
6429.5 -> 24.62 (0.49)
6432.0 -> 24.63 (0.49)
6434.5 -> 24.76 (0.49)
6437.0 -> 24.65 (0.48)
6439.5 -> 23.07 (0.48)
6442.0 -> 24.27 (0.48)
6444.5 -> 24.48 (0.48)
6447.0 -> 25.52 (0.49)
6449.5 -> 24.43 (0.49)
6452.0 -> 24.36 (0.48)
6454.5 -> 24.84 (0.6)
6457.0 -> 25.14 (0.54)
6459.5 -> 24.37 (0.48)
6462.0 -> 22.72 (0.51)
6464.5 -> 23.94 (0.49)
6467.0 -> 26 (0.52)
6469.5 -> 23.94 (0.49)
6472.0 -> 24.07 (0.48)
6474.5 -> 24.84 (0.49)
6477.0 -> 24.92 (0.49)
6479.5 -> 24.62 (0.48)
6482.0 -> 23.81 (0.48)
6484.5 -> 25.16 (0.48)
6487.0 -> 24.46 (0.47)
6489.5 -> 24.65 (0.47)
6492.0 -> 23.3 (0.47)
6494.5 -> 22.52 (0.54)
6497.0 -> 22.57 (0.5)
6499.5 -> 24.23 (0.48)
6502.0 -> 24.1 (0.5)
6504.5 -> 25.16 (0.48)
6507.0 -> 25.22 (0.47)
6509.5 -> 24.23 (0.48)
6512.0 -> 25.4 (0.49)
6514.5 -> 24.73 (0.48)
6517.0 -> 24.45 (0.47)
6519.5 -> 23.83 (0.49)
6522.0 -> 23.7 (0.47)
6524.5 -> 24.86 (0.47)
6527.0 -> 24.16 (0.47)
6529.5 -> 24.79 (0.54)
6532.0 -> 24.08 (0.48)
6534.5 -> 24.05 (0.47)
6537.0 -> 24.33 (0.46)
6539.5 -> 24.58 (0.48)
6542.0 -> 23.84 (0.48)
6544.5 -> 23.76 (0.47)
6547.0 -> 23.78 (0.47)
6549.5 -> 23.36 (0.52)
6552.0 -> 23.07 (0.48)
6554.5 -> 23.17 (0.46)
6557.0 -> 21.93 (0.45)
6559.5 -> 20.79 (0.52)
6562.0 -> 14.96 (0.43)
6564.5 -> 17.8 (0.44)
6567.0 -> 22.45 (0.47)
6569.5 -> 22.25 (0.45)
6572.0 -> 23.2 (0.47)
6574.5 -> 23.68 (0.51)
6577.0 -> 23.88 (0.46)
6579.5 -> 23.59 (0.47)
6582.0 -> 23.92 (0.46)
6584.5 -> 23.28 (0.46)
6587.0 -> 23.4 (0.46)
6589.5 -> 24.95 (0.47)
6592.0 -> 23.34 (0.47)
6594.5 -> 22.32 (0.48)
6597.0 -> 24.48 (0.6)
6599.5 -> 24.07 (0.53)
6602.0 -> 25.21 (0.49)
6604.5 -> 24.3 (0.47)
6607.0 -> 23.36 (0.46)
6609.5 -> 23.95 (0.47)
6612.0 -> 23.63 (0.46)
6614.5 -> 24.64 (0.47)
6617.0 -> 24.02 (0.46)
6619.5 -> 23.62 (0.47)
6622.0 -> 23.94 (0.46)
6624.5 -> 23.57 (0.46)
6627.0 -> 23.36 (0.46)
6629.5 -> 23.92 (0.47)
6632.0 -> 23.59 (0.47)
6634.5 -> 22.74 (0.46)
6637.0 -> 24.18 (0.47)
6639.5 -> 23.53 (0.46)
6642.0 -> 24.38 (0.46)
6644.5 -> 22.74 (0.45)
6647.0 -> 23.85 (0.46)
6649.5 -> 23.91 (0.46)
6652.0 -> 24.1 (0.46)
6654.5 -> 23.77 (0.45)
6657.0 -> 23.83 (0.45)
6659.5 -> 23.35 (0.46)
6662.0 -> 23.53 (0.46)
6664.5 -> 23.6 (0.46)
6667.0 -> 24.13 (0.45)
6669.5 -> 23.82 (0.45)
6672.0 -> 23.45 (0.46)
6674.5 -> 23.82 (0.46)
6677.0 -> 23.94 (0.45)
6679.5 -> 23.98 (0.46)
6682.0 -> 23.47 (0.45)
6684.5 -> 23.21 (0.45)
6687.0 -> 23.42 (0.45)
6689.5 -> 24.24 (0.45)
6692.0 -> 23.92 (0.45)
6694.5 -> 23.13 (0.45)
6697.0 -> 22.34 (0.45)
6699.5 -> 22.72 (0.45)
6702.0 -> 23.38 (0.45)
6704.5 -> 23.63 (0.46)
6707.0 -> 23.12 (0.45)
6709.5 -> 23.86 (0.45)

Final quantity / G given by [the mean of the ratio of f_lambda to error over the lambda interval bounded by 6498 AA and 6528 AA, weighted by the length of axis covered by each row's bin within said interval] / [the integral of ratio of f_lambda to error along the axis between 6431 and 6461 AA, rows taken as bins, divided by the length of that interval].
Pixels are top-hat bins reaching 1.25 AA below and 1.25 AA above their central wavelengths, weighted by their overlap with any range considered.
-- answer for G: 1.03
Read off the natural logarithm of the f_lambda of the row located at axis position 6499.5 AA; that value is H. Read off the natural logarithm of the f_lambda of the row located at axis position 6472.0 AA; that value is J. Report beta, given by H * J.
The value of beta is 10.1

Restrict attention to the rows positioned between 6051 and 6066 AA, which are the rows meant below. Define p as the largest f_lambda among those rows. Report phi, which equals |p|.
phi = 27.9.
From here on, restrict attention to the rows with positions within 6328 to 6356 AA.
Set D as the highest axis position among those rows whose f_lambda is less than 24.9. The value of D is 6354.5 AA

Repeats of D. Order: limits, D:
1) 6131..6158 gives 6157.0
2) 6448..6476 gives 6474.5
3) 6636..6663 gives 6662.0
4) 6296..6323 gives 6319.5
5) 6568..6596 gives 6594.5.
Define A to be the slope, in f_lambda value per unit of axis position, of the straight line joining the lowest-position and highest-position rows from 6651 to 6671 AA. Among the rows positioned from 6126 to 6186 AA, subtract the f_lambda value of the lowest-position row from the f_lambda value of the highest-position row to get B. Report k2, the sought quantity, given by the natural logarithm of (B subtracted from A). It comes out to -0.3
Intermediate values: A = -0.016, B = -0.8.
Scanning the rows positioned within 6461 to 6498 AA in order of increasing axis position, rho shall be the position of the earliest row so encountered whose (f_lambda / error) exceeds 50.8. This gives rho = 6477.0 AA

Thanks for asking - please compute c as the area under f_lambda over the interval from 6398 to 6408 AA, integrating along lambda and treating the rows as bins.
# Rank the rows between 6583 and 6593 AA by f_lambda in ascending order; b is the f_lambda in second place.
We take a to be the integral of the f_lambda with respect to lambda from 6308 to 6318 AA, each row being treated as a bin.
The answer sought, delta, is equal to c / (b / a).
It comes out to 2615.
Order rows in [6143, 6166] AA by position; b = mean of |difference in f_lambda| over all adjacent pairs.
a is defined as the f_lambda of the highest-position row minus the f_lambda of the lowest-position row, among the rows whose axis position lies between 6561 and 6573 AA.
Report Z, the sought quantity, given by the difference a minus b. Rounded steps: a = 8.2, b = 1.1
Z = 7.2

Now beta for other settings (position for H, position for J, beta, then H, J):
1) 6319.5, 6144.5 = 10.5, 3.21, 3.27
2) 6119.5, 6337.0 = 10.4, 3.25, 3.20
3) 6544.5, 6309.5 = 10.3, 3.17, 3.25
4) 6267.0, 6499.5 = 10.3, 3.24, 3.19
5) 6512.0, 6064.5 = 10.5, 3.23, 3.26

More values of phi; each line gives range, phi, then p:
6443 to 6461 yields 25.5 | 25.52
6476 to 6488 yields 25.2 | 25.16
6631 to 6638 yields 24.2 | 24.18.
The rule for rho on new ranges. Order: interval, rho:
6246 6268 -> 6249.5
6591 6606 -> 6602.0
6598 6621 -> 6602.0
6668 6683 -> 6669.5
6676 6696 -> 6677.0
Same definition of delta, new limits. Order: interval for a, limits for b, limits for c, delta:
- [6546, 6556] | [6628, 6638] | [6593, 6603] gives 2368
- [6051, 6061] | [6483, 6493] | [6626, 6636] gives 2540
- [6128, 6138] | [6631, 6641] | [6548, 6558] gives 2484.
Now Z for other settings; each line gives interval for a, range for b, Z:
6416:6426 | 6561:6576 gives -2.5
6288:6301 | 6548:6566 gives -1.6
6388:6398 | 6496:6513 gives -0.6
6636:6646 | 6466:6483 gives -2.1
